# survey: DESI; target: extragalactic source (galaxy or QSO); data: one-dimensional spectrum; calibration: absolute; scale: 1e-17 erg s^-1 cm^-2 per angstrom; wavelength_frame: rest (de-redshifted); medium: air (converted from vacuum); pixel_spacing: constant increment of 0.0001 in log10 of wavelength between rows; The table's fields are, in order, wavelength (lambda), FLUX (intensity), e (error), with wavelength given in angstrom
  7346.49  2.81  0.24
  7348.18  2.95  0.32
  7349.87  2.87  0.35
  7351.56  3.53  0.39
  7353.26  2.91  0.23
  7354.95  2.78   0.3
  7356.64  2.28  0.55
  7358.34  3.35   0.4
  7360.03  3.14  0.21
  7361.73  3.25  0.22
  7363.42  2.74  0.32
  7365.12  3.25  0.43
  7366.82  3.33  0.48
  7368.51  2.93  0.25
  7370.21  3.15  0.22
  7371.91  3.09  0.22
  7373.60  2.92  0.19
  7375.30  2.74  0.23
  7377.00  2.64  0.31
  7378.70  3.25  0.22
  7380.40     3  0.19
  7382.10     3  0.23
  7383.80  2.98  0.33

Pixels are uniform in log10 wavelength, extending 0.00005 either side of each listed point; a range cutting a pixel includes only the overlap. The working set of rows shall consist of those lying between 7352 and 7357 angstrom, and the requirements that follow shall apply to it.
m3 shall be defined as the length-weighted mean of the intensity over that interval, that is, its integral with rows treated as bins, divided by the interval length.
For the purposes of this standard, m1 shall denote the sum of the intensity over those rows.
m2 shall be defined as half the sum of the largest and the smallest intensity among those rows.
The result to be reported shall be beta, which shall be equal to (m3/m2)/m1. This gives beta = 0.134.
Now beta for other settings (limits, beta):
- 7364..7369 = 0.106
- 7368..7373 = 0.110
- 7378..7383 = 0.106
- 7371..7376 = 0.115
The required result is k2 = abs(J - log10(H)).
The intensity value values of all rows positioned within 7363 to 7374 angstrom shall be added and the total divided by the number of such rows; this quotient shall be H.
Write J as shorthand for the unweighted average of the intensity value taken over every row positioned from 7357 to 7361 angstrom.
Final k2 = 2.76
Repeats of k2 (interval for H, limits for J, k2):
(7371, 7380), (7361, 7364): 2.53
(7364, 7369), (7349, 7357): 2.37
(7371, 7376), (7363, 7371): 2.62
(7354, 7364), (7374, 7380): 2.41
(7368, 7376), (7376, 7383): 2.50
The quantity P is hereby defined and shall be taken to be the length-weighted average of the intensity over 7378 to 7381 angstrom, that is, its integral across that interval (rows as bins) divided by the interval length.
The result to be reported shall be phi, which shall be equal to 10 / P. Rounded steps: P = 3.13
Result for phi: 3.20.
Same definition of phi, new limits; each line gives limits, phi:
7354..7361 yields 3.46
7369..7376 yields 3.36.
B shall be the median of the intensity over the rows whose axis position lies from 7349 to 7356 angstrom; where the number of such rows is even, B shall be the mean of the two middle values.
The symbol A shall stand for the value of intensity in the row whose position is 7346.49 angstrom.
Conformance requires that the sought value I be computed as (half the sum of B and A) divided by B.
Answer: 0.99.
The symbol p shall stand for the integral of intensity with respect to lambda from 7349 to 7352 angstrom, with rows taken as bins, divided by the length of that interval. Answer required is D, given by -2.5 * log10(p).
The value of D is -1.25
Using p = 3.16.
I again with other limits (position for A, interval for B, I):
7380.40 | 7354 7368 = 0.97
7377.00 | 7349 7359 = 0.96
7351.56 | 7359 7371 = 1.06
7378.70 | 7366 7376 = 1.04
